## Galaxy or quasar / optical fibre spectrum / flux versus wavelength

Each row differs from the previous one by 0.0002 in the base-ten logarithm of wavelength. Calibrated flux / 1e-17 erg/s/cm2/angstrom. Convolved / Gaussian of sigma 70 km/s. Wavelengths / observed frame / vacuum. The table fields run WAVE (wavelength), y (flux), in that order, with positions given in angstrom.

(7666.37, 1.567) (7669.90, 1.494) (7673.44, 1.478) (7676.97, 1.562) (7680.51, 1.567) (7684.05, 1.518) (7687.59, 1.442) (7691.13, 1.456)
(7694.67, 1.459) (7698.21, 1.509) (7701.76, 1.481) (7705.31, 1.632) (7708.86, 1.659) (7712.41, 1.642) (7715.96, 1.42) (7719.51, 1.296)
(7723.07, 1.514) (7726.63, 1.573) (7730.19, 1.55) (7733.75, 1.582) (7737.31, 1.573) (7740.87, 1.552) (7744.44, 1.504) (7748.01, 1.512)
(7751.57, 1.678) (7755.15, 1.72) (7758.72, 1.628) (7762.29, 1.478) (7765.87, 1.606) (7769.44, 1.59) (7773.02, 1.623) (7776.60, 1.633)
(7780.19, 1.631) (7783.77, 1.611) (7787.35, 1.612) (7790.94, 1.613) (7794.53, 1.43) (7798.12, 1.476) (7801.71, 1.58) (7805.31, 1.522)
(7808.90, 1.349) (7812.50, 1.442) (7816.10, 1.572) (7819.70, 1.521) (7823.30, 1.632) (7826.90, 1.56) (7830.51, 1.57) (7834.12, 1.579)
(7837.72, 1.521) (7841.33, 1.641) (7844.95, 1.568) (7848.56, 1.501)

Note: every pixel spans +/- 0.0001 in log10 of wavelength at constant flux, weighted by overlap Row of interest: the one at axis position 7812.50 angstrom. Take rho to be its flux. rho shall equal 1.442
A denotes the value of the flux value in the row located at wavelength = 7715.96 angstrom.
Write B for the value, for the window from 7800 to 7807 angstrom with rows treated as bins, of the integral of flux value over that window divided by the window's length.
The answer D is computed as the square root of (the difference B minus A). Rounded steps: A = 1.42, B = 1.55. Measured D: 0.360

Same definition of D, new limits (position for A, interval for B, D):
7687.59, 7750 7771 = 0.417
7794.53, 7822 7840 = 0.378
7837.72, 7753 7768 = 0.297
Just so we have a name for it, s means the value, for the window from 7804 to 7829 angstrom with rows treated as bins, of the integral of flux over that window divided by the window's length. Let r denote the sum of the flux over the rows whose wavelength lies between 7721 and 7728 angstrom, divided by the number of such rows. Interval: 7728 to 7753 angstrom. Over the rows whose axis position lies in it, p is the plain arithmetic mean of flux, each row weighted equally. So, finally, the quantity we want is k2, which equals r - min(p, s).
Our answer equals 0.03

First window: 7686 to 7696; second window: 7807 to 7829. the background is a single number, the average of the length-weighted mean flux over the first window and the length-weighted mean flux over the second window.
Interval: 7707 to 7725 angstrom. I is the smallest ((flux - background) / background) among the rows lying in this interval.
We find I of -0.13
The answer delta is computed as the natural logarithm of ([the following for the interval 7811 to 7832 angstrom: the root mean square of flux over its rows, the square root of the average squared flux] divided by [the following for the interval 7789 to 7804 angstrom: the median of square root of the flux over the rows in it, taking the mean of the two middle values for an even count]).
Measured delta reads 0.227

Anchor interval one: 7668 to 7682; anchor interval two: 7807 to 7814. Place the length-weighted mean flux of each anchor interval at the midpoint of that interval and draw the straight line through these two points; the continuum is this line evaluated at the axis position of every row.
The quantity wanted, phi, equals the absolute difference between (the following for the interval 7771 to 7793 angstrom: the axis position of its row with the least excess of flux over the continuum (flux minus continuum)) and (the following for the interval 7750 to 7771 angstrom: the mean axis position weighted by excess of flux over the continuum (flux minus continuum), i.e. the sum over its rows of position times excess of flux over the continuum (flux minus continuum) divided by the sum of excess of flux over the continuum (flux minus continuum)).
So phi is 24.7 angstrom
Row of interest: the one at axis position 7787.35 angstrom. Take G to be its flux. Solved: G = 1.612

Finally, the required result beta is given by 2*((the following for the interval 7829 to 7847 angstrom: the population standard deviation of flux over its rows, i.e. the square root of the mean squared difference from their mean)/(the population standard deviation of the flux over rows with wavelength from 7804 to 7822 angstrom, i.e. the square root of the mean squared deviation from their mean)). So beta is 1.0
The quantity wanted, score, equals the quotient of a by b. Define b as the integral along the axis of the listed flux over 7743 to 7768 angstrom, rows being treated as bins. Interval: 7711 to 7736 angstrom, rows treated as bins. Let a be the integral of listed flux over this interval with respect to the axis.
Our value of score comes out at 0.95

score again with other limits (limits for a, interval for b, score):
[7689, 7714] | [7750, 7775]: 0.96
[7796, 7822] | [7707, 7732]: 1.02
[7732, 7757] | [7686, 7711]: 1.04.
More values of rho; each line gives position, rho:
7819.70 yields 1.521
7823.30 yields 1.632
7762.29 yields 1.478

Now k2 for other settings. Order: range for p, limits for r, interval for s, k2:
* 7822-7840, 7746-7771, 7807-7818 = 0.15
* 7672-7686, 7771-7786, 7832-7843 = 0.09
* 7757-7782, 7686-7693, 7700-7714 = -0.15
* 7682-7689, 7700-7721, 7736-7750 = 0.04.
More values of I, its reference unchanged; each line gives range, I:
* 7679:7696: -0.03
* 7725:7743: 0.05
